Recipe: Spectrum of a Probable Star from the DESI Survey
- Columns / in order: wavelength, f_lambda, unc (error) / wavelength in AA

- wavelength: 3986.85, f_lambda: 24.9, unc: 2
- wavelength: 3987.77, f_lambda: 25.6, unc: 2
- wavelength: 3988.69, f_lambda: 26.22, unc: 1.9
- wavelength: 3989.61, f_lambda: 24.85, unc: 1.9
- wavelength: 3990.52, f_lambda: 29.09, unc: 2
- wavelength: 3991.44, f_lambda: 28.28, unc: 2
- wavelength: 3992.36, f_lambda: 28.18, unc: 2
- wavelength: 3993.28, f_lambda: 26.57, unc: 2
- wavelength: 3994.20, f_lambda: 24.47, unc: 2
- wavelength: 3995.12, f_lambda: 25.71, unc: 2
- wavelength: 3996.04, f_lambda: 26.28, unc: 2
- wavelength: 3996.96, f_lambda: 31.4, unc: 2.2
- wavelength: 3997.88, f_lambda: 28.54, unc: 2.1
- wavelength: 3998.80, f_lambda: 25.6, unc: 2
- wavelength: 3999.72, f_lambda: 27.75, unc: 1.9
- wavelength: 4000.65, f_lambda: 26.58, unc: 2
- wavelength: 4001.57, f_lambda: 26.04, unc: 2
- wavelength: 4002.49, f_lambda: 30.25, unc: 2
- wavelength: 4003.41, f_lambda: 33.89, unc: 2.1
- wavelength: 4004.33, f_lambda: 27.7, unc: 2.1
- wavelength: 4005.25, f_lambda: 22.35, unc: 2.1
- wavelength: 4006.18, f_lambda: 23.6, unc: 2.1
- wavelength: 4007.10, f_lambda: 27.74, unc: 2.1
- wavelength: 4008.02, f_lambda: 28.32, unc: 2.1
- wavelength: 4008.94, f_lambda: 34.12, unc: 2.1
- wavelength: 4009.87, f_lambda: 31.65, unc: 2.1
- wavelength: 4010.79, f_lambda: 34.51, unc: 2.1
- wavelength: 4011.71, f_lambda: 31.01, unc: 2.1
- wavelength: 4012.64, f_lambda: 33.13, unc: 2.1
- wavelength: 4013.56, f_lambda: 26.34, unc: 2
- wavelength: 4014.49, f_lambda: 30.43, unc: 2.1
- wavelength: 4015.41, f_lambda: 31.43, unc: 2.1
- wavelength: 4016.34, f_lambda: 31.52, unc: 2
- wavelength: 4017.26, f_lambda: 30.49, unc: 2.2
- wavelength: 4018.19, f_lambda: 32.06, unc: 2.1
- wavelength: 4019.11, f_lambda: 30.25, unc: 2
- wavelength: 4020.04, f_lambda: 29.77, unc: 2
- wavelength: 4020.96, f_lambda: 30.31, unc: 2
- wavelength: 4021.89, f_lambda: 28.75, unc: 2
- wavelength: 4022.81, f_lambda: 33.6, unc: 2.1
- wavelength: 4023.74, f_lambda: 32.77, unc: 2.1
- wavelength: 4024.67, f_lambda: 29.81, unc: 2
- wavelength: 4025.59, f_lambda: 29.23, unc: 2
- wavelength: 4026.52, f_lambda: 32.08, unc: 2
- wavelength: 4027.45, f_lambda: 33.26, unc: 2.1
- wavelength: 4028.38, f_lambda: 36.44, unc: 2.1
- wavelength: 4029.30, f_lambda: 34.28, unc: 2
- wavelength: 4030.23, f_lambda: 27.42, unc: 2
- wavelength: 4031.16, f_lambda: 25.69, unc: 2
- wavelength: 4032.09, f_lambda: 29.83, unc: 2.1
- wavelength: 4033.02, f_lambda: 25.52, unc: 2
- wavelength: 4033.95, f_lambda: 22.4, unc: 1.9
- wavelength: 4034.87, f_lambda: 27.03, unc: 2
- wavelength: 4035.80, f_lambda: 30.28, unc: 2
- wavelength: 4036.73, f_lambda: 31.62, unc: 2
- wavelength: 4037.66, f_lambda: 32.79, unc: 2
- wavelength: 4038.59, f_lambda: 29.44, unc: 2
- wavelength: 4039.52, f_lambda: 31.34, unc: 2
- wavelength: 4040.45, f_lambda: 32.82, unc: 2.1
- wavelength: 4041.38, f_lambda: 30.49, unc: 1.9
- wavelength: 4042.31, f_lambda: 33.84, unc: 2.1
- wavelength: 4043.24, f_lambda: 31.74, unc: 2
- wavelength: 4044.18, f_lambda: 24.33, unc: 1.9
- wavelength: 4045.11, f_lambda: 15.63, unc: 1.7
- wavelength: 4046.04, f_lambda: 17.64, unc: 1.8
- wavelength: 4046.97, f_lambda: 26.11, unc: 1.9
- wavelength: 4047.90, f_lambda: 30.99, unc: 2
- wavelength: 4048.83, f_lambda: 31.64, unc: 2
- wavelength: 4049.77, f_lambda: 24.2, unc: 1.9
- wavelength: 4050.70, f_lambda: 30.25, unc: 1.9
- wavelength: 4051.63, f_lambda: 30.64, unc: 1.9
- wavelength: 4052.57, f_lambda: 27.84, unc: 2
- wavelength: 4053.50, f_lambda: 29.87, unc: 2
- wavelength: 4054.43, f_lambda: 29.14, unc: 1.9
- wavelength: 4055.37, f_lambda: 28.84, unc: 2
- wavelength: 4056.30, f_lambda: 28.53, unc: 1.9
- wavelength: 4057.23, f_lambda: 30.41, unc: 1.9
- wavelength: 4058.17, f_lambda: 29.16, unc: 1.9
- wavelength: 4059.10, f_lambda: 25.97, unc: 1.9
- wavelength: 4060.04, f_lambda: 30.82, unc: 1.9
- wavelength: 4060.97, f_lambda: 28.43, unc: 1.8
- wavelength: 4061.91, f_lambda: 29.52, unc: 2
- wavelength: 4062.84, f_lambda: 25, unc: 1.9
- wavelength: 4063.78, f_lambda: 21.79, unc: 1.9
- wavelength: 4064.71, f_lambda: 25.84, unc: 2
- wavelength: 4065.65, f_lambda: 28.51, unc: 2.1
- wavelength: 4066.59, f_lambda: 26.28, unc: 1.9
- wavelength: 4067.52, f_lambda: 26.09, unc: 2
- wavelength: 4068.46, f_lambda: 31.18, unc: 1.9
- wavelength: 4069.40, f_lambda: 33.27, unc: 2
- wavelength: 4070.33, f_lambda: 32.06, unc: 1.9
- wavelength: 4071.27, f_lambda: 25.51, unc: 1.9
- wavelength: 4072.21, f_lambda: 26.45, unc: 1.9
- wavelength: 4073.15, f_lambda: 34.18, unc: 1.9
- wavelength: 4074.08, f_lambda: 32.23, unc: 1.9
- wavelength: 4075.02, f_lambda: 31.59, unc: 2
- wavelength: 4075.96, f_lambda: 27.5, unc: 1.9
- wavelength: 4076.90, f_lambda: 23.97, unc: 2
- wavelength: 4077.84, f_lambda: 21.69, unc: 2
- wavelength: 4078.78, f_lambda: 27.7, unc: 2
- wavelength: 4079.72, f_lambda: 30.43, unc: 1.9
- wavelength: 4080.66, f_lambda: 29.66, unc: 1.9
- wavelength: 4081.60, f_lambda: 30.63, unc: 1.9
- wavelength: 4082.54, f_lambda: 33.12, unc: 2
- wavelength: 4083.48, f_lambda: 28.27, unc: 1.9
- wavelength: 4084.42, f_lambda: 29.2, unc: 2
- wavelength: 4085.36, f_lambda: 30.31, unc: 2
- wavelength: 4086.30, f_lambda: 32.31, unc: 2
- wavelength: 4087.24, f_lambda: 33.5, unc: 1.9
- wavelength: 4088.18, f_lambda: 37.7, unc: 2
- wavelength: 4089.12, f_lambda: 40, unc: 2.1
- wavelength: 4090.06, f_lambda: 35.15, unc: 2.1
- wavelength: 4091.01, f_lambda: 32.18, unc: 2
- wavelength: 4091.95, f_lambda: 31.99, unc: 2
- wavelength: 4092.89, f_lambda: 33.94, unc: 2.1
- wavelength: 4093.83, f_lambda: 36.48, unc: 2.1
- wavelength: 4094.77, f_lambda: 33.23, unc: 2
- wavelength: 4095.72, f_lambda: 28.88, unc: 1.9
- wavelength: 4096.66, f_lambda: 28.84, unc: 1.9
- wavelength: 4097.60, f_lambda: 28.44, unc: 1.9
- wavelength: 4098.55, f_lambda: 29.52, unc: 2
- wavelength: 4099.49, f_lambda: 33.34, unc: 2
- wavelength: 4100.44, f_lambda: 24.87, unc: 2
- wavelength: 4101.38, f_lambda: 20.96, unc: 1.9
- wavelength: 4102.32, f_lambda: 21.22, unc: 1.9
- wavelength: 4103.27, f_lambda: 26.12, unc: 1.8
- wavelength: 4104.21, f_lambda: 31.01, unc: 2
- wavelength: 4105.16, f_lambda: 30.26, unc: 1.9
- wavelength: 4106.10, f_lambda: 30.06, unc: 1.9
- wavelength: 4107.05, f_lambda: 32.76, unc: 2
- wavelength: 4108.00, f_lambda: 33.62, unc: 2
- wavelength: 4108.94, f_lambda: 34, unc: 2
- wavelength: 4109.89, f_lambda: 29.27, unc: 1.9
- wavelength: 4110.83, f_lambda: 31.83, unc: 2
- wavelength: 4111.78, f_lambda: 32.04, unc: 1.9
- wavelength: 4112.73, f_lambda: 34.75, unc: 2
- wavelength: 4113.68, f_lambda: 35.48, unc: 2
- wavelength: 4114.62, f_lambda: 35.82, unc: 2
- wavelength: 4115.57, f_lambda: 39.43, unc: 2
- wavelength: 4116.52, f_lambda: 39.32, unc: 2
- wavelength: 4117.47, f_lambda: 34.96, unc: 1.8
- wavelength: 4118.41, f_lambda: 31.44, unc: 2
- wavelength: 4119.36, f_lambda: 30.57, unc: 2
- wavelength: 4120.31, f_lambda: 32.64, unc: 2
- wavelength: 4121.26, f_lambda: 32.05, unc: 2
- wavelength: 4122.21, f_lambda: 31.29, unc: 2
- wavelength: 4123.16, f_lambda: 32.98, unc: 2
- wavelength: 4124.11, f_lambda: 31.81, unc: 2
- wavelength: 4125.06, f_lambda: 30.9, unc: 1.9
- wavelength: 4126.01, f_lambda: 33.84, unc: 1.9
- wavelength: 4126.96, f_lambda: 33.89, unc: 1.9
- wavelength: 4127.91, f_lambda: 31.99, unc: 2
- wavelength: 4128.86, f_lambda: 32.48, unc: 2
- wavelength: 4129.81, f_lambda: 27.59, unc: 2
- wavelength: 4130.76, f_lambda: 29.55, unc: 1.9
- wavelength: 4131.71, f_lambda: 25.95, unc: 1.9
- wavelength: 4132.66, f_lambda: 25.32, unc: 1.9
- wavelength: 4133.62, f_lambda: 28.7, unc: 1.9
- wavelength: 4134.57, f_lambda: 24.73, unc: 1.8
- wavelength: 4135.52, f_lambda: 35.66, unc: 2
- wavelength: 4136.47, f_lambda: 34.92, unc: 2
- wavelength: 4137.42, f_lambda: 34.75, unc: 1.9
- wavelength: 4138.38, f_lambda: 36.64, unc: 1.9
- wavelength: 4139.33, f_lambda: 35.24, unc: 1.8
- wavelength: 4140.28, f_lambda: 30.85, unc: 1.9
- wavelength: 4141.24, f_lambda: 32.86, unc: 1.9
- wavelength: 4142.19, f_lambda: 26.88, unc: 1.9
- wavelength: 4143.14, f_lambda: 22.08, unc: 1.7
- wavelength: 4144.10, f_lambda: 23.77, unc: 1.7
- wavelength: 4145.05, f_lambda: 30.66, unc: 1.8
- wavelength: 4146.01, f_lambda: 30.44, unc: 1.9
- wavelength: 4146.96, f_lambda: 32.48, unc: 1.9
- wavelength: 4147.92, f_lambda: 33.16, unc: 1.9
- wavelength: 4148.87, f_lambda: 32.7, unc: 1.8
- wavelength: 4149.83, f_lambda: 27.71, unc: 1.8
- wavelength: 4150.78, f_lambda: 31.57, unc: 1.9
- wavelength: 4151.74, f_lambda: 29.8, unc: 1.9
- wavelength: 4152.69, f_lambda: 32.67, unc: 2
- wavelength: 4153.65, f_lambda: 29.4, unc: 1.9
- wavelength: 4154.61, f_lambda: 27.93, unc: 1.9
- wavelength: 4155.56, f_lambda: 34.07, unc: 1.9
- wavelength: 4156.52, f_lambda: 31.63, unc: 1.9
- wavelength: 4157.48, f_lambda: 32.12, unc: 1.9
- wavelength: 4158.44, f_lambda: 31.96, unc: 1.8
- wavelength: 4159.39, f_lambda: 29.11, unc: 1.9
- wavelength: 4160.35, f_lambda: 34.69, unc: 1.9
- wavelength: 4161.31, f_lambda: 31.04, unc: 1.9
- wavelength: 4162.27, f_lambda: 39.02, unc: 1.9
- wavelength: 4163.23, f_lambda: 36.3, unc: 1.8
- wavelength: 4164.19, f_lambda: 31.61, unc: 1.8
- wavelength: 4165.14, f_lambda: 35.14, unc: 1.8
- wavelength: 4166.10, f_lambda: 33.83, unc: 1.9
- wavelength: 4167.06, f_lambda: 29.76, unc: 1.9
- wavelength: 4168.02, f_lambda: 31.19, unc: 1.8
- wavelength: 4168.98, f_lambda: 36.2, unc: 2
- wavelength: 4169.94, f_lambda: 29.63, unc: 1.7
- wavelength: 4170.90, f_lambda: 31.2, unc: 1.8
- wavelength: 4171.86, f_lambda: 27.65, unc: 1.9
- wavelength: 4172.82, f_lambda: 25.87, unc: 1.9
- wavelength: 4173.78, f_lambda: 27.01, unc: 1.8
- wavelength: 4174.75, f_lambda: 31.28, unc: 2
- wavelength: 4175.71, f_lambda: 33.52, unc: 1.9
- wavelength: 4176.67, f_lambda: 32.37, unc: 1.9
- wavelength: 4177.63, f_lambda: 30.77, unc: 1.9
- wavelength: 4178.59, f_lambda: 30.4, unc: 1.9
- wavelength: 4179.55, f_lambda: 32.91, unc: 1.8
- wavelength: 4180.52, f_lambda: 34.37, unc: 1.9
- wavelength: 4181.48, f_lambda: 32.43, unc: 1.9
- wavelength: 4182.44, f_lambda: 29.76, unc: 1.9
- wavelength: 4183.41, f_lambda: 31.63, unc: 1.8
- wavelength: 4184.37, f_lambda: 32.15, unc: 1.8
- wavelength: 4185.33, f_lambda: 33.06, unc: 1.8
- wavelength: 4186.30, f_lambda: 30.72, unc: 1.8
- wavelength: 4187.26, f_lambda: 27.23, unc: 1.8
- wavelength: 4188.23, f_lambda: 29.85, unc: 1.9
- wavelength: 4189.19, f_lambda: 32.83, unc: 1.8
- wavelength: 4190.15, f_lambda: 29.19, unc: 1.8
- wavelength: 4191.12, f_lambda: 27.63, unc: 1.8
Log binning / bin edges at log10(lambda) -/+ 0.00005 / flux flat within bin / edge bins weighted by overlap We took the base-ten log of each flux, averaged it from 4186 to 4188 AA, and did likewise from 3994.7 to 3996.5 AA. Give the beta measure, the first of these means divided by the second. 1.03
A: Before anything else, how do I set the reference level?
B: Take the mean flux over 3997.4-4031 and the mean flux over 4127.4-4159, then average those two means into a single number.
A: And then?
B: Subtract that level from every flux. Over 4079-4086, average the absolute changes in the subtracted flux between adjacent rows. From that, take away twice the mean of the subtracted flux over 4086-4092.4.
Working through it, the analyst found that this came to -7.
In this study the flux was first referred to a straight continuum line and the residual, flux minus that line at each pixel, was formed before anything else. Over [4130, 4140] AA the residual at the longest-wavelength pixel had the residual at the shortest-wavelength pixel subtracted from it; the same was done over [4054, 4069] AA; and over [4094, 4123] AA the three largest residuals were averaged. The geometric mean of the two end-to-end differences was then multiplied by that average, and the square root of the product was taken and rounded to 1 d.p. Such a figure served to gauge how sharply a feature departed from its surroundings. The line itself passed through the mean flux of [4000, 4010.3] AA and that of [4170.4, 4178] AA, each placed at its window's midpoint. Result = 5.4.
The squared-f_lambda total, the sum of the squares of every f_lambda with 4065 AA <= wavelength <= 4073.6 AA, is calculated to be 7810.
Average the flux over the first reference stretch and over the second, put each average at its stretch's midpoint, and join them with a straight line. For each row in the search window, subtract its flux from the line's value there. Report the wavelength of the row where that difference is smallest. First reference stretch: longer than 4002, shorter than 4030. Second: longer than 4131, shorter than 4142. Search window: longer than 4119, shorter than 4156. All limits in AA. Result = 4138.38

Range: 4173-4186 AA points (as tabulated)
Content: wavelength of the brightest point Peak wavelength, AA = 4180.52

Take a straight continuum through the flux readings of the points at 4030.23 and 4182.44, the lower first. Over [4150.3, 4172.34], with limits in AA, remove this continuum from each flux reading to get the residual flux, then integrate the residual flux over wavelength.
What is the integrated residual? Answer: 58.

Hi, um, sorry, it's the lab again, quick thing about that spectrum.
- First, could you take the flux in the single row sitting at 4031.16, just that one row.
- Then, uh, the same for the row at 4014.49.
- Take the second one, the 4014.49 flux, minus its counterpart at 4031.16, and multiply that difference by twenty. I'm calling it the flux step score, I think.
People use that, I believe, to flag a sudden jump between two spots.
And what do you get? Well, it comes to 95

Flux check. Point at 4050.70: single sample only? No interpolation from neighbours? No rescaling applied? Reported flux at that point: 30.25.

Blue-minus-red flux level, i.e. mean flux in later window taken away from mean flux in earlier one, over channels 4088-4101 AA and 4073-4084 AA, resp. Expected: -3.2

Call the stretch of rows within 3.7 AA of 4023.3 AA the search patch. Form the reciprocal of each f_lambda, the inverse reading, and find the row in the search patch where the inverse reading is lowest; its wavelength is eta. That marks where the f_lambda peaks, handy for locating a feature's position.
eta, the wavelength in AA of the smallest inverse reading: 4022.81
